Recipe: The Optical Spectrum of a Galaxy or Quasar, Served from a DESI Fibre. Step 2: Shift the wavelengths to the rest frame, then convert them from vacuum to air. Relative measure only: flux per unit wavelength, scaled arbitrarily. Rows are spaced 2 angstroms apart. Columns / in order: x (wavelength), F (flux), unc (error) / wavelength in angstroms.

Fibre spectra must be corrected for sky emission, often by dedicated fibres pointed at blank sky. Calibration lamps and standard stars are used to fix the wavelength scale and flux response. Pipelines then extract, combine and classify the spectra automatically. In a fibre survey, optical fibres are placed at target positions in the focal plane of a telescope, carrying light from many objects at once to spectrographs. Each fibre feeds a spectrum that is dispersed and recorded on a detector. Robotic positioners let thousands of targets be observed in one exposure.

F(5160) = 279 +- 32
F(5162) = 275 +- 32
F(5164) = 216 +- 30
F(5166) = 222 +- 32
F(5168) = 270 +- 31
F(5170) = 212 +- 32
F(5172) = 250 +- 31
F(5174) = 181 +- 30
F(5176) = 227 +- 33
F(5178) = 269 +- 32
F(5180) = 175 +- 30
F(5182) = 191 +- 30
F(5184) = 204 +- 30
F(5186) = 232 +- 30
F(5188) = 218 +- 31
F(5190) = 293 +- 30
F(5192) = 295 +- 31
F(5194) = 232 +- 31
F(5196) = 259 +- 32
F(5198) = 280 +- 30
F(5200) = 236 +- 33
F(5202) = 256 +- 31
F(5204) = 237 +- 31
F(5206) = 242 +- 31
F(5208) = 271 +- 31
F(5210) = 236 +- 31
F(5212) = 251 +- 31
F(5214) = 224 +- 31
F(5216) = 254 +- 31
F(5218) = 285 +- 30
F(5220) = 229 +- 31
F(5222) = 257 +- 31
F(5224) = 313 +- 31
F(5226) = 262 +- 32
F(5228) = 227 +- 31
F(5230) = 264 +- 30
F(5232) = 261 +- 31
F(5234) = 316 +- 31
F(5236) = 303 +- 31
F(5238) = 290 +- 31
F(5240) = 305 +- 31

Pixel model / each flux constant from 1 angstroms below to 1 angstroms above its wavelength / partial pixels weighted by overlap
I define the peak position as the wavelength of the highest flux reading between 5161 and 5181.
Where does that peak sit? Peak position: 5162 angstroms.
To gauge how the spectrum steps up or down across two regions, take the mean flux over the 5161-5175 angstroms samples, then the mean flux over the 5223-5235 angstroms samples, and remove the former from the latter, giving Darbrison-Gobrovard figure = 42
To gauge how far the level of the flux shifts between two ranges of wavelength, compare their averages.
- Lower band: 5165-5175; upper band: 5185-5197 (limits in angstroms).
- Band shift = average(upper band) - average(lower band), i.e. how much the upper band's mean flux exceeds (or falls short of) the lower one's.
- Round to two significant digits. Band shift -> 28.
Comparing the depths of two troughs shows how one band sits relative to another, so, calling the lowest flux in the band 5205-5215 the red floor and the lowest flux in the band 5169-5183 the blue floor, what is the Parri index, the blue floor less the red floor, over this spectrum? -49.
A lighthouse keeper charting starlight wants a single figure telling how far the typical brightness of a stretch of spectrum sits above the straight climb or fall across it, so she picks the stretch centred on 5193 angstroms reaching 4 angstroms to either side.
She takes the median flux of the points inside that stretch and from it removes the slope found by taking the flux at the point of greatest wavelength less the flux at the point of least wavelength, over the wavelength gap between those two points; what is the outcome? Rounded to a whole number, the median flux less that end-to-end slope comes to 282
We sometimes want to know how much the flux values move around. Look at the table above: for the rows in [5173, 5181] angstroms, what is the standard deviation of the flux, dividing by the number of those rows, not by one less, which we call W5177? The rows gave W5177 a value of 38.1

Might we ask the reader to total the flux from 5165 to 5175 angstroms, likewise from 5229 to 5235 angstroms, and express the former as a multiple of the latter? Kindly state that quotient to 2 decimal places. 1.35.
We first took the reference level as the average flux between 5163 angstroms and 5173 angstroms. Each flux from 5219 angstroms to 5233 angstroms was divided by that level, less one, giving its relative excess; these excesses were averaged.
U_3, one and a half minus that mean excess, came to 1.39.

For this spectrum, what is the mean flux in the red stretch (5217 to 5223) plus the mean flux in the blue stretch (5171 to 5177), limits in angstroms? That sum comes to 476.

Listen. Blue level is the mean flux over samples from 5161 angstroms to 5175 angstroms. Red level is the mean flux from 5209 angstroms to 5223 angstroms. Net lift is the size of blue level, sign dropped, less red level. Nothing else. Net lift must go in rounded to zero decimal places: -16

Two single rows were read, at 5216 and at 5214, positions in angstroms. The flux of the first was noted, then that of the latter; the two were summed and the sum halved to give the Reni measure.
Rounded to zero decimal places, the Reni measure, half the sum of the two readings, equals 239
